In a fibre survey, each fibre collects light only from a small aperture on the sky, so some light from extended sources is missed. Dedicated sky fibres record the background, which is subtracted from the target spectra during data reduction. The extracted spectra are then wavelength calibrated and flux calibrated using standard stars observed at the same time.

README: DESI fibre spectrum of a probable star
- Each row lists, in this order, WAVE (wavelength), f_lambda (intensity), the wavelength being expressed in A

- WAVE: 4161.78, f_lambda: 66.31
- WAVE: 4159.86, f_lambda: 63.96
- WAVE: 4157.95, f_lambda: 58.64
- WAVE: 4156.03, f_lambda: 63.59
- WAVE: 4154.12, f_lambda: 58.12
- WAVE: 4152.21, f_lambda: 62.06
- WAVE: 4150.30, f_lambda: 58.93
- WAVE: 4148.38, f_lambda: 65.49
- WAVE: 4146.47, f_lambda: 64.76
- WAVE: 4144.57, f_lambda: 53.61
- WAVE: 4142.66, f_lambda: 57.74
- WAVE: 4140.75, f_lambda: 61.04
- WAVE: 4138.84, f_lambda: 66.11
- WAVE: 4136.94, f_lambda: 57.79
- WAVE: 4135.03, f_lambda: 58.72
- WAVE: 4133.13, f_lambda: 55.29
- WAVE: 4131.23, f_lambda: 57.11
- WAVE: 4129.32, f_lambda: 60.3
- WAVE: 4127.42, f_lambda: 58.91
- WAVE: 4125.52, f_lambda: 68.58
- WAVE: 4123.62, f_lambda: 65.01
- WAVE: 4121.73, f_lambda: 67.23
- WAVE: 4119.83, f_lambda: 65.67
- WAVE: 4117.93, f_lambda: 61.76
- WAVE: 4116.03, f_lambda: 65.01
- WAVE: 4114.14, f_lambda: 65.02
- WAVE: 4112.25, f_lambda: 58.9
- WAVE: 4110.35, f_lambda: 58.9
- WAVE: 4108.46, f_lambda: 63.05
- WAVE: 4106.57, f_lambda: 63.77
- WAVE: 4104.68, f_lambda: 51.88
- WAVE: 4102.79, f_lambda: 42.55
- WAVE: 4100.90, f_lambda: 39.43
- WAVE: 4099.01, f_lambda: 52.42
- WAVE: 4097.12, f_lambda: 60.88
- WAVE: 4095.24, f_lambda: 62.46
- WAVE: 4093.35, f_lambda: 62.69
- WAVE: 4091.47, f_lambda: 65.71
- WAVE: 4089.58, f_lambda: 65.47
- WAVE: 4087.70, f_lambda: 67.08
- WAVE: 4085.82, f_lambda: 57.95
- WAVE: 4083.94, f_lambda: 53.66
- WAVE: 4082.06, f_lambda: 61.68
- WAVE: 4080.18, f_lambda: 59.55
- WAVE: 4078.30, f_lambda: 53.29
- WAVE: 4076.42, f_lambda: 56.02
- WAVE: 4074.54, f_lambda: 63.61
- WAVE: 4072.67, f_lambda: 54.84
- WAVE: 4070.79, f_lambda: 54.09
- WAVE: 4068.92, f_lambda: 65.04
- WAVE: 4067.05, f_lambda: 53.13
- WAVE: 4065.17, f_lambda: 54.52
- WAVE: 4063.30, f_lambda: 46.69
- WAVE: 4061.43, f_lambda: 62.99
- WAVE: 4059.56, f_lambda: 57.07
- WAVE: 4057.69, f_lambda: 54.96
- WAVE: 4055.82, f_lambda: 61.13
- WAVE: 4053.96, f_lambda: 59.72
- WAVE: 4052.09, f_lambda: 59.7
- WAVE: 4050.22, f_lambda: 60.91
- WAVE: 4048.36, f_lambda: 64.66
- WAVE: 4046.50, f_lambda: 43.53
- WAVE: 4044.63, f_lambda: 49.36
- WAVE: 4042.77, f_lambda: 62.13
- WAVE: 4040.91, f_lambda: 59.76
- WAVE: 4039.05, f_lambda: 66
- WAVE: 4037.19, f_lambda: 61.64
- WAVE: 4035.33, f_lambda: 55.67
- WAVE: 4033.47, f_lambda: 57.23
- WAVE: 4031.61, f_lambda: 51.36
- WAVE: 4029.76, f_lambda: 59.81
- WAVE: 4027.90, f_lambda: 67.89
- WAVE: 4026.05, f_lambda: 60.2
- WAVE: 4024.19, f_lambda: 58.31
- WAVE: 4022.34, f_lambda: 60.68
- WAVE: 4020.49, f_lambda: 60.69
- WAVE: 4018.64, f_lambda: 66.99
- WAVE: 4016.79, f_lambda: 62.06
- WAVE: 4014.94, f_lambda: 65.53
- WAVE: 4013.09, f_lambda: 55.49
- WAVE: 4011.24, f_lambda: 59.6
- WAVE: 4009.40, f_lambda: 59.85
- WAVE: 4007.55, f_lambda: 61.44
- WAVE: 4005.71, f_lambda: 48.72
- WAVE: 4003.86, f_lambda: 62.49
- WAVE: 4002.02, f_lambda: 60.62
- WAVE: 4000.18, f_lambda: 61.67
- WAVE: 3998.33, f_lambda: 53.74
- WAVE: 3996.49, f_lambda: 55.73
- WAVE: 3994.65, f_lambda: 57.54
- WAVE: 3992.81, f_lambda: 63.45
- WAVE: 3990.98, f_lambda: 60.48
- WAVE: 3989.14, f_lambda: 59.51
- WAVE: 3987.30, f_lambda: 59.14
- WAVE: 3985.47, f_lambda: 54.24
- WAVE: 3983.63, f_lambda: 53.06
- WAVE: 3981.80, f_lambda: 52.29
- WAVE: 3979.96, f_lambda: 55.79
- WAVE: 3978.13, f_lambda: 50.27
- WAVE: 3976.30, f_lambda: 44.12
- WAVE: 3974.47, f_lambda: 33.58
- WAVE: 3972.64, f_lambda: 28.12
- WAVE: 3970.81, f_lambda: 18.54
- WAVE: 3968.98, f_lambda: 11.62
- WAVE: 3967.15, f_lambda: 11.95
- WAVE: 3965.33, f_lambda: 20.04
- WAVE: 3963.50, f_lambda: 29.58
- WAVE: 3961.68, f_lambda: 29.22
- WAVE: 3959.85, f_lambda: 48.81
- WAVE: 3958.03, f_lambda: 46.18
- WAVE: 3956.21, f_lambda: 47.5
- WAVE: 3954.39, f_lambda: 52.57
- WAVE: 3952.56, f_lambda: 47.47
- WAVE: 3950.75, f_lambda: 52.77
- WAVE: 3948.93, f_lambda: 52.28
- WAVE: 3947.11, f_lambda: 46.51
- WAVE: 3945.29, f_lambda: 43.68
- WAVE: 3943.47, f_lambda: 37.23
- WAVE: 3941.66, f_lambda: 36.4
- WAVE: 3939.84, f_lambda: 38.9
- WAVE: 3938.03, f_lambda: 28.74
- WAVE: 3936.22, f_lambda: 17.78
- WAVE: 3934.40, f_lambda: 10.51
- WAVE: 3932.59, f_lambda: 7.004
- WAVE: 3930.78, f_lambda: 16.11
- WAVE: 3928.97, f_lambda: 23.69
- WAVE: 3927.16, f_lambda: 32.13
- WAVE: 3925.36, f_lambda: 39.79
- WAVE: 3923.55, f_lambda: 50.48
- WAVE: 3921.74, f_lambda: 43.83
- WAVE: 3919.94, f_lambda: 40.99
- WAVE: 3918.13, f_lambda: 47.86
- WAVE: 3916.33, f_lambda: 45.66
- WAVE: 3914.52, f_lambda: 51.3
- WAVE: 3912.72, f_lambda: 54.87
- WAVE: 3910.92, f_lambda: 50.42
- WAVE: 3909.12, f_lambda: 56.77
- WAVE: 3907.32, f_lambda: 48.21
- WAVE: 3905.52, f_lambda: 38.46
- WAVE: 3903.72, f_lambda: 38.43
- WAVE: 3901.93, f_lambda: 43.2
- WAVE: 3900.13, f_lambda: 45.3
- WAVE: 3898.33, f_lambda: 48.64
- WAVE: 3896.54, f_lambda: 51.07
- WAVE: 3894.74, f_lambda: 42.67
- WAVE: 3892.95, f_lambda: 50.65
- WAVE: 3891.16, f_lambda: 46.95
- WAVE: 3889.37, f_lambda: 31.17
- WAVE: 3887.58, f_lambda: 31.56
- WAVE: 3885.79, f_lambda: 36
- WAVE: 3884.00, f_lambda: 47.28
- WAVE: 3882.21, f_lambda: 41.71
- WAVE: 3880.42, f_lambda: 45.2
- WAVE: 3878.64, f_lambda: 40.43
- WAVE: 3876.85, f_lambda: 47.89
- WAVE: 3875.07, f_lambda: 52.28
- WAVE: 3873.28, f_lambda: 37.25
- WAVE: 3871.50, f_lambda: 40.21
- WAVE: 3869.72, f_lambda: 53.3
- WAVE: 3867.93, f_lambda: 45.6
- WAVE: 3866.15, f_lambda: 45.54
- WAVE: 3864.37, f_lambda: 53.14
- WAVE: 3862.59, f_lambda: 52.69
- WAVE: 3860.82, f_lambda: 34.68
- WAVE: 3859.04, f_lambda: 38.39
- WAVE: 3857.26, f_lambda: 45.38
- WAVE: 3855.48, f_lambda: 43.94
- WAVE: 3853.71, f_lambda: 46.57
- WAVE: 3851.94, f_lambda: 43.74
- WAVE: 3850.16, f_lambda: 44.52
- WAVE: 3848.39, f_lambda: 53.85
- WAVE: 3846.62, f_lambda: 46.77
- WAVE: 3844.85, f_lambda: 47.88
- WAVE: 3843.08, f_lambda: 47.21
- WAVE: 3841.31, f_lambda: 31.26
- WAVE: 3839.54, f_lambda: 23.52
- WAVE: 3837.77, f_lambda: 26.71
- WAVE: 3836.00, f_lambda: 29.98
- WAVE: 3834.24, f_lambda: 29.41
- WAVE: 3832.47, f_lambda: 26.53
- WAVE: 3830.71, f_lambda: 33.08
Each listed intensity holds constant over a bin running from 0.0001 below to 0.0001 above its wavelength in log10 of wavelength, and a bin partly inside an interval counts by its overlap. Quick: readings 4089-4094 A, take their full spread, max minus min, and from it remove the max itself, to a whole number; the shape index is -63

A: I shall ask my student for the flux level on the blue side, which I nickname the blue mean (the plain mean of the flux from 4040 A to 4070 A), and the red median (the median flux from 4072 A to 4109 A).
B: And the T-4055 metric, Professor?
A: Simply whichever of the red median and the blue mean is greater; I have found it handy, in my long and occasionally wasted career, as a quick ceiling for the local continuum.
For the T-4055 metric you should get 60.2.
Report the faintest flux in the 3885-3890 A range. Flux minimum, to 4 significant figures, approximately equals 31.17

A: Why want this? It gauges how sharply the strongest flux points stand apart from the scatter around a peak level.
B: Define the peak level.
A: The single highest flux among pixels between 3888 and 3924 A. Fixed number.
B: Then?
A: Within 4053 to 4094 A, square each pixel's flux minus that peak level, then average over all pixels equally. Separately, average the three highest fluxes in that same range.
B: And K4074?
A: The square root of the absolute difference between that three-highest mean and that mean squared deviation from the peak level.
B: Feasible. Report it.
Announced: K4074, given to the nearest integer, 6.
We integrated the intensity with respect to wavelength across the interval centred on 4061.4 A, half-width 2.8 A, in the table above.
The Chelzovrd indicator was 312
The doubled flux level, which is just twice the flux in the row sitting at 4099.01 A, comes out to 105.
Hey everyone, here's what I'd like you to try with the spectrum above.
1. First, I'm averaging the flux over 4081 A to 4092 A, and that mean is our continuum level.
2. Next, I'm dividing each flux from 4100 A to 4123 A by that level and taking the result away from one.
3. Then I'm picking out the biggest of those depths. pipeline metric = 0.36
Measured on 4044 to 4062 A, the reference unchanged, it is 0.30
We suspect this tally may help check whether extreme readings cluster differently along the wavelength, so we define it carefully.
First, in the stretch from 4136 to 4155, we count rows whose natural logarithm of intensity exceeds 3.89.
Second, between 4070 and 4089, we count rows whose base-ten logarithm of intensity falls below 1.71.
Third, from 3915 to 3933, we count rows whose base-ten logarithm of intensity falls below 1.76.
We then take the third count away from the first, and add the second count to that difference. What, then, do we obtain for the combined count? 0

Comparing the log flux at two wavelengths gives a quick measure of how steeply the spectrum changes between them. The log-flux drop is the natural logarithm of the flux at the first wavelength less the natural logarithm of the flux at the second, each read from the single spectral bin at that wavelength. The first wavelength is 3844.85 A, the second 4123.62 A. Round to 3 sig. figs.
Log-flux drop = -0.306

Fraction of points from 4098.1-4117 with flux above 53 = 0.60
